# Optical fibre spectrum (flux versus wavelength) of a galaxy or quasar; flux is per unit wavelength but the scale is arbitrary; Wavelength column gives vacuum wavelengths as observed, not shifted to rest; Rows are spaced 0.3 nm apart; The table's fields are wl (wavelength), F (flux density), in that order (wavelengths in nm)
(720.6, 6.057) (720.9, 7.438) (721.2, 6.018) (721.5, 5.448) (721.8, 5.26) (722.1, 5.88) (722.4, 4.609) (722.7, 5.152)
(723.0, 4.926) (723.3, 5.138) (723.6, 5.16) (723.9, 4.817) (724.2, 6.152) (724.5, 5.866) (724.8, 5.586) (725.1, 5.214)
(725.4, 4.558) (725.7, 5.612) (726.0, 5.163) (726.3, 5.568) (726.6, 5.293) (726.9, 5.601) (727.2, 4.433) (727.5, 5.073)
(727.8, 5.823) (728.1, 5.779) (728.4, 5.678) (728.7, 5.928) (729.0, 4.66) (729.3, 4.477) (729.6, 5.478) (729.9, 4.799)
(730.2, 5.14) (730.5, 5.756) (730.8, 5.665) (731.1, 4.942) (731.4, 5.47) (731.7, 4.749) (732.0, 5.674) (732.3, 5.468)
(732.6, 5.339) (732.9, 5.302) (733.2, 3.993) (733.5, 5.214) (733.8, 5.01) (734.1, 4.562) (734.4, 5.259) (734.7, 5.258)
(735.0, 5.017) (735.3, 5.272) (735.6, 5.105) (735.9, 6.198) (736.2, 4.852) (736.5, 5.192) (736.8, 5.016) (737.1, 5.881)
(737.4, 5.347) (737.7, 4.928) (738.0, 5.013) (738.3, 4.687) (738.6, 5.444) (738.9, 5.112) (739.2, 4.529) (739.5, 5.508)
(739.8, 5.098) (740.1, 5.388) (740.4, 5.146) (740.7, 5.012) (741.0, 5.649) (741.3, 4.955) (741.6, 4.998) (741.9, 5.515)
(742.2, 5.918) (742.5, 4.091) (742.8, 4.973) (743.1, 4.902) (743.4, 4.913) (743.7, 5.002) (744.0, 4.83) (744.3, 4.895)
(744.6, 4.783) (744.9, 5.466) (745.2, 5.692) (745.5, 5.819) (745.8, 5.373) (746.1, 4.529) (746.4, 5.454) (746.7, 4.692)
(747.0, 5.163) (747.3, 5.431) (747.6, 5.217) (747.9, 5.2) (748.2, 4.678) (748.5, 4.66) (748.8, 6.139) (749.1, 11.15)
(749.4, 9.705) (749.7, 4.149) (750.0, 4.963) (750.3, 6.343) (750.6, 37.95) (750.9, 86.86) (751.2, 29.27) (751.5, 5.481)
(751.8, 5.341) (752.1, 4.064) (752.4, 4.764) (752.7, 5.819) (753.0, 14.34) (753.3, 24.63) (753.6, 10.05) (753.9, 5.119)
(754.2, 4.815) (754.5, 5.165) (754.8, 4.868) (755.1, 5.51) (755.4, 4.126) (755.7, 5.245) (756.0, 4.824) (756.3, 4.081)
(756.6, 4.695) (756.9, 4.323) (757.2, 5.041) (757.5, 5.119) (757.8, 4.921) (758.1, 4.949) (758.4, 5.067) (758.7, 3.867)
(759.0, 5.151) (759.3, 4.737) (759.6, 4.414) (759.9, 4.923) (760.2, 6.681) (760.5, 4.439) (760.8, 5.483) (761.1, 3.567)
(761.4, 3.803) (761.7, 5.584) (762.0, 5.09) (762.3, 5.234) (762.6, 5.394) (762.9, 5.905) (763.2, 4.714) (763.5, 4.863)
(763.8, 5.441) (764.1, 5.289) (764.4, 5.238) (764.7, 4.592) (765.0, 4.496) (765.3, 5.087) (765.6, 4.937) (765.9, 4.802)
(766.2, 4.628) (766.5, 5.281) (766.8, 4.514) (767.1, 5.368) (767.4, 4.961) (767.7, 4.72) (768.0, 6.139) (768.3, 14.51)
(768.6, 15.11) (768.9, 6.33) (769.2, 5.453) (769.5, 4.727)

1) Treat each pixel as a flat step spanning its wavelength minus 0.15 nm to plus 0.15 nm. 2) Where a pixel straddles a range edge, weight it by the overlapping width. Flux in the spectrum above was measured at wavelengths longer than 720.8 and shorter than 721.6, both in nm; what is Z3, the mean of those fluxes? 6.3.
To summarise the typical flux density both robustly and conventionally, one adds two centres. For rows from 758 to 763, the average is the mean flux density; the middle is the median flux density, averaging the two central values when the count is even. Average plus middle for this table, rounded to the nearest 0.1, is 10.0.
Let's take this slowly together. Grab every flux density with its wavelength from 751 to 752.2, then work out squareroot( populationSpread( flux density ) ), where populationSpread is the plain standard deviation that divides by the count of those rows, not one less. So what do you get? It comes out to 3.25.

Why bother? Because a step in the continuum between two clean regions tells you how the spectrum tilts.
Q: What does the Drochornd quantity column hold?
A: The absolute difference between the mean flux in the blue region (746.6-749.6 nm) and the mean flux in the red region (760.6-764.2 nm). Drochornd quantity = 1.2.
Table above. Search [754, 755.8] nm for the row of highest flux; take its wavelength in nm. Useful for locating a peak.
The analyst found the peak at 755.1 nm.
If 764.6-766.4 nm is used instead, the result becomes 765.3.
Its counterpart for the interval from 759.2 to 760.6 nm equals 760.2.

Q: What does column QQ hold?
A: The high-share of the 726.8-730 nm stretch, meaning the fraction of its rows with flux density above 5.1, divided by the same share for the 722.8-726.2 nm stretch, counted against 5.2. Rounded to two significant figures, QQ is 1.2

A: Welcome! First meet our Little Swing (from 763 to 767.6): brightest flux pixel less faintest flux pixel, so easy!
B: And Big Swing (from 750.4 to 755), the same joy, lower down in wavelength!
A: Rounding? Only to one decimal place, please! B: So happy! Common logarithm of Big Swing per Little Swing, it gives 1.9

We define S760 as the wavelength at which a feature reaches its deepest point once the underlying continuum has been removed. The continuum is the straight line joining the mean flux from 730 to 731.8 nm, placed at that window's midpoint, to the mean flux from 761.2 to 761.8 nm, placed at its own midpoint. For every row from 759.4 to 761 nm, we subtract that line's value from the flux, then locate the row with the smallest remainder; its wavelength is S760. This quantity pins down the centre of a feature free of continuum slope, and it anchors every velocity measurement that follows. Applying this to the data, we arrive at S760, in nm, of 759.6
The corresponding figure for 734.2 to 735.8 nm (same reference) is 735.0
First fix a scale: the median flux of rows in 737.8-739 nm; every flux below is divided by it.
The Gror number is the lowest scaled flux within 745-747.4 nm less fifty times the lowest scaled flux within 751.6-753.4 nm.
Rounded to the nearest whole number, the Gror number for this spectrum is -39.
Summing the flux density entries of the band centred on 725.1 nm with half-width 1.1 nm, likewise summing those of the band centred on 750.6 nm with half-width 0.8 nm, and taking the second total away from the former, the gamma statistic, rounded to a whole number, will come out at -127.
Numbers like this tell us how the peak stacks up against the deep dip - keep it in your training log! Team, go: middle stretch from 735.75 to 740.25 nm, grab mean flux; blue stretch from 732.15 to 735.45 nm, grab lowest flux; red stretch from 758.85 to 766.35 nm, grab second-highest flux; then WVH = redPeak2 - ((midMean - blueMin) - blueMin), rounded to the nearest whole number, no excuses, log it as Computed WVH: 9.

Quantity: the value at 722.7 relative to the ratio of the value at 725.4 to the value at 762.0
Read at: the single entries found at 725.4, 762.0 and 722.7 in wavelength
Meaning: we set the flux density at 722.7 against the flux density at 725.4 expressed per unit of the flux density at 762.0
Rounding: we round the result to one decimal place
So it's 5.8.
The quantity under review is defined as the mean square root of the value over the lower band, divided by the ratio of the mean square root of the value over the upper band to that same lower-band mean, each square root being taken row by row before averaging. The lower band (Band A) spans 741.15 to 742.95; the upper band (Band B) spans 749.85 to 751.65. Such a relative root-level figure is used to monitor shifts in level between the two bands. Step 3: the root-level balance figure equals 1.08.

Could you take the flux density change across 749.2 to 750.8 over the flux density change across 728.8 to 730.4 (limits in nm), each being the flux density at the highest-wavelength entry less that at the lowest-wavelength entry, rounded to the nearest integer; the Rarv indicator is 59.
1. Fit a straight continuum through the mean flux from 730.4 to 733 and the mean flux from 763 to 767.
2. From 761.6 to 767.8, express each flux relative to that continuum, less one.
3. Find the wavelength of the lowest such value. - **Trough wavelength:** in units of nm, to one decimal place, 765.0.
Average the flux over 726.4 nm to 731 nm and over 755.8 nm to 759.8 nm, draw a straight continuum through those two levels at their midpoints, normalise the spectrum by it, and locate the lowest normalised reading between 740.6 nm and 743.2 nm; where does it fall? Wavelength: 742.5 nm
